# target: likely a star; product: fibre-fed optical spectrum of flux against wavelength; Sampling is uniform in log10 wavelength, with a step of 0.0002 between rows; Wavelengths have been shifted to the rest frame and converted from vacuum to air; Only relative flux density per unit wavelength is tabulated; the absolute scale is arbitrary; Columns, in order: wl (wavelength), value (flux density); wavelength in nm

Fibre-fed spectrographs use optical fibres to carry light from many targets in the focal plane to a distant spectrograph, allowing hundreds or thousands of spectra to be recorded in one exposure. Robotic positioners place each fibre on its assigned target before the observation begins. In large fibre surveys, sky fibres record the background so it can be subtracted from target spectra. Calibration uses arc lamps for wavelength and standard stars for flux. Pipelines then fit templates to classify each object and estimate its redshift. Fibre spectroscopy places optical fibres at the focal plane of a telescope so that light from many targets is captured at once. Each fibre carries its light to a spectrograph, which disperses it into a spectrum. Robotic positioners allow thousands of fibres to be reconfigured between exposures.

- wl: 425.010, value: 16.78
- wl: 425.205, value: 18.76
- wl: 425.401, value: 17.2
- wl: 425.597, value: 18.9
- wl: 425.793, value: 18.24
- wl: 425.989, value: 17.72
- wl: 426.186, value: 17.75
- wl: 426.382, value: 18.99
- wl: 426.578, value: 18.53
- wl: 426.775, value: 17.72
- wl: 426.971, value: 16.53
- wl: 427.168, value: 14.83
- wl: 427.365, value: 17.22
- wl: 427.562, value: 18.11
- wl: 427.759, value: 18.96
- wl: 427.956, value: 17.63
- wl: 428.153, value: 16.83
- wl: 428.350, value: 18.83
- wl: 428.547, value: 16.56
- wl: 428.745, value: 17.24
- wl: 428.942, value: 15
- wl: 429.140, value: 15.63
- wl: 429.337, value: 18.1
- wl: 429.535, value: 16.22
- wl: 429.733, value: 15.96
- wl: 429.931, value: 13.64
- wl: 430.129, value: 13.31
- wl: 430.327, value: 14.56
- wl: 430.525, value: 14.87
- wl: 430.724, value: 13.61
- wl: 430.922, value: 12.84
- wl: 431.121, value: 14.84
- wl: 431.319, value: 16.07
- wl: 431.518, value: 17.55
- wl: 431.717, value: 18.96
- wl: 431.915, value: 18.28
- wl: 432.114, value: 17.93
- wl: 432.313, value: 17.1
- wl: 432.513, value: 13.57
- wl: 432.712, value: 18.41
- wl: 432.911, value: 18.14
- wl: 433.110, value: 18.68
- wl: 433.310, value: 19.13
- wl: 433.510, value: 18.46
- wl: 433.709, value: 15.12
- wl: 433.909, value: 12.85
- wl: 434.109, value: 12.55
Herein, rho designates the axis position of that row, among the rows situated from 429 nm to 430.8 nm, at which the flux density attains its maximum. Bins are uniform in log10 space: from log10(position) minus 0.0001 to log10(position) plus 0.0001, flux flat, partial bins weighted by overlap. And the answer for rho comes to 429.337 nm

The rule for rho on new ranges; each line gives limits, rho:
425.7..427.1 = 426.382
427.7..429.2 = 427.759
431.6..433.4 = 433.310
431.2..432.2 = 431.717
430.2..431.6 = 431.518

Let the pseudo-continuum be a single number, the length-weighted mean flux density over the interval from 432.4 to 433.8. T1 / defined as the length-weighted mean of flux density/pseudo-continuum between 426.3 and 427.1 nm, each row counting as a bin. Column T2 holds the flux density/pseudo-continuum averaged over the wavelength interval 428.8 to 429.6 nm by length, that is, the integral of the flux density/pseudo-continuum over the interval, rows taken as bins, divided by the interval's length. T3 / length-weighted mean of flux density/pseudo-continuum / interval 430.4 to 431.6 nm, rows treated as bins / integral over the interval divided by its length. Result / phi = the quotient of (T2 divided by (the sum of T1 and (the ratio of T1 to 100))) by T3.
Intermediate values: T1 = 1.025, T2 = 0.94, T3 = 0.86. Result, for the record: 1.06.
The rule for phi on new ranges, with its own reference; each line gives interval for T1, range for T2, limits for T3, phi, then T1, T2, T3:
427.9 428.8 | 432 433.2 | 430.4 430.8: 1.20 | 1.003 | 1.00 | 0.82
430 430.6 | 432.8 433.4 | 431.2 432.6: 1.32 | 0.818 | 1.07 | 0.98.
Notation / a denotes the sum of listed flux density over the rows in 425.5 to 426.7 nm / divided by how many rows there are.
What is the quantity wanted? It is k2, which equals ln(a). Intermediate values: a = 18.4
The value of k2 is 2.91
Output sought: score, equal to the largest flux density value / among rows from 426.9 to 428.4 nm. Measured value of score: 18.96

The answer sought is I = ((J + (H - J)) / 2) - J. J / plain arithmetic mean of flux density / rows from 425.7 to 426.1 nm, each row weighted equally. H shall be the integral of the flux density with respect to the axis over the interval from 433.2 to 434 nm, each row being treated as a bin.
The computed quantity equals -11.4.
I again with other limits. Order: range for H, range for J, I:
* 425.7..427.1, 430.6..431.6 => -2.5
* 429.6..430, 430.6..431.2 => -10.8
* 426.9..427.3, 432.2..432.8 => -13.2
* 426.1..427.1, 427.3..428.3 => -8.8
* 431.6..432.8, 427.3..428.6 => -7.3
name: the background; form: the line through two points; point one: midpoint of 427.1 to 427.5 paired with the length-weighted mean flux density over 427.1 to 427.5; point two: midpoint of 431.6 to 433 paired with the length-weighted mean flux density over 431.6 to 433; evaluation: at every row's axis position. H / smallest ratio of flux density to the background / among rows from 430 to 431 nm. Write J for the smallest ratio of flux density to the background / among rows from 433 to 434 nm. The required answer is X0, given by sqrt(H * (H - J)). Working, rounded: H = 0.75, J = 0.72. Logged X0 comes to 0.15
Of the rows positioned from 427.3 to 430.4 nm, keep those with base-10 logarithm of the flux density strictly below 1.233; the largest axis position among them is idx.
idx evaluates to 430.327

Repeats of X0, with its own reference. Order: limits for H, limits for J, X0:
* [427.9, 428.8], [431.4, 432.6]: 0.47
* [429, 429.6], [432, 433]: 0.39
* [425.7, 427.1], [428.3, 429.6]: 0.35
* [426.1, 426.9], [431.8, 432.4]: 0.36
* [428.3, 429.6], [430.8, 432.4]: 0.37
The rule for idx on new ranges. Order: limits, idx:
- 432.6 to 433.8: 433.709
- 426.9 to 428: 427.168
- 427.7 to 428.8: 428.547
